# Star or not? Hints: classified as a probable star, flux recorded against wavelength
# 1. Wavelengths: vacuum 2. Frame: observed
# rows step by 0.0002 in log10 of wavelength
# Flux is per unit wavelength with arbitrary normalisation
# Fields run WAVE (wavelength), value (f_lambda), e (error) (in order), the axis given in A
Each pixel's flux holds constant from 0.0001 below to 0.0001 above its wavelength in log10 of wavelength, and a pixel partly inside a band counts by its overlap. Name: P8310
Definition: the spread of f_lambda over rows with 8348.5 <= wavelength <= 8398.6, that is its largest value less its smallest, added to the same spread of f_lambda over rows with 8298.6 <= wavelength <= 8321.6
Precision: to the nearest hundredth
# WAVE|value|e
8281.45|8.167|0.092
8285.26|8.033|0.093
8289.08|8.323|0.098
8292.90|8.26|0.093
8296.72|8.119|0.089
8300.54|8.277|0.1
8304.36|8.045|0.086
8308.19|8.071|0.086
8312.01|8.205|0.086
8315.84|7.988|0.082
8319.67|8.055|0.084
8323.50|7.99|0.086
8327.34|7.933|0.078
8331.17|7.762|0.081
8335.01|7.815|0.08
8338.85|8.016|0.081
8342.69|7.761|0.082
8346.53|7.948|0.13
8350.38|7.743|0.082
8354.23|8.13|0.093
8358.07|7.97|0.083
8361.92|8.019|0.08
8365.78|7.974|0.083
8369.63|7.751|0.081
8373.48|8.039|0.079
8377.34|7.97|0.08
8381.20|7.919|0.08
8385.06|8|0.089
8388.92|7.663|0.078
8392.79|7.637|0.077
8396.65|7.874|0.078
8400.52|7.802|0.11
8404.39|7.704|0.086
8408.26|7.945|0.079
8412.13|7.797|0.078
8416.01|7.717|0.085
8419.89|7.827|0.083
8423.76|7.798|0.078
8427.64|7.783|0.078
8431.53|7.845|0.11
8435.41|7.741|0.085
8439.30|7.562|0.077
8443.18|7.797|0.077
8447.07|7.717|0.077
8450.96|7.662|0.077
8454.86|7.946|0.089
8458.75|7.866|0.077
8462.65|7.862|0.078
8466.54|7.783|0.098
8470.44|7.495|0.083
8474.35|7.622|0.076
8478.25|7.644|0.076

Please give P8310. 0.78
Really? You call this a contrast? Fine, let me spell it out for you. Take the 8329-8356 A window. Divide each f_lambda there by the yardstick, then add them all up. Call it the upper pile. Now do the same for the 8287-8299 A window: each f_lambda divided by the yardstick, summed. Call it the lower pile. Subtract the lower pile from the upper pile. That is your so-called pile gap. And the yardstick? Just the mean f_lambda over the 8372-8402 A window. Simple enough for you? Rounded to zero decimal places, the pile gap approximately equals 4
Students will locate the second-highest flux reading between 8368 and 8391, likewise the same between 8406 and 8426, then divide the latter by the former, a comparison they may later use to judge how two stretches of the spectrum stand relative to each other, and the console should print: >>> 0.978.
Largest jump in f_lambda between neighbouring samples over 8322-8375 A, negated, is -0.387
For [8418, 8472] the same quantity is -0.288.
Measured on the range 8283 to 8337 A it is -0.290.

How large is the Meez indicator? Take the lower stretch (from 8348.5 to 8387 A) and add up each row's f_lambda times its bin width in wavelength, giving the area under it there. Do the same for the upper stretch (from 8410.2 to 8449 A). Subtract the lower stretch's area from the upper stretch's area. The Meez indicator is -5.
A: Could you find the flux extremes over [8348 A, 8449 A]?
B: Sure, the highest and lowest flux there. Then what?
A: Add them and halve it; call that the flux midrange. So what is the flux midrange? 7.85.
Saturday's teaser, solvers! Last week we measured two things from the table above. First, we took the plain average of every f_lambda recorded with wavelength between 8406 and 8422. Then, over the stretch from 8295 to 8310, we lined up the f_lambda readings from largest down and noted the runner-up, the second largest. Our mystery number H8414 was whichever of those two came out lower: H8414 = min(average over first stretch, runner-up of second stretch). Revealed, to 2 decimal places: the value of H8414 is 7.82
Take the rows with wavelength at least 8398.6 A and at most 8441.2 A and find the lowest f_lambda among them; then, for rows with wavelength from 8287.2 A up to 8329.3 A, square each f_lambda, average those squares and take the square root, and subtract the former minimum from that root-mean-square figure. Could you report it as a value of 0.55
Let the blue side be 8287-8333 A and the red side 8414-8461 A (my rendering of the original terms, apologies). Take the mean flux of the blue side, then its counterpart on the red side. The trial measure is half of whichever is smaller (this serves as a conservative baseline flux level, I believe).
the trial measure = 3.89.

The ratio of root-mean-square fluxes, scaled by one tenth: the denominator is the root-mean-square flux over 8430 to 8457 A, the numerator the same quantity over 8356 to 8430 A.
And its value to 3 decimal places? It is 0.101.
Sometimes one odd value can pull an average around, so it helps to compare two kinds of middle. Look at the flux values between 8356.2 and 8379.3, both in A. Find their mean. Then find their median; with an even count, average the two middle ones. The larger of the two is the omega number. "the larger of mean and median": 7.97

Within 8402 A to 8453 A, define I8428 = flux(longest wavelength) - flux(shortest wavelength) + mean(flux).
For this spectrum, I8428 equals 7.7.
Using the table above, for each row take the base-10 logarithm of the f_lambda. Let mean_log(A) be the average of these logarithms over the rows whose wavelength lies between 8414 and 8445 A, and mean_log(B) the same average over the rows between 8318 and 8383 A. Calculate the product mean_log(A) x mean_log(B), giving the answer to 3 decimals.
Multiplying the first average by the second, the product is 0.800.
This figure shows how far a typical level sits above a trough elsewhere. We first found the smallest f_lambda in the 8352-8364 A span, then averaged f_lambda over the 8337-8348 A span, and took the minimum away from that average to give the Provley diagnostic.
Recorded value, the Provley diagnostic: -0.06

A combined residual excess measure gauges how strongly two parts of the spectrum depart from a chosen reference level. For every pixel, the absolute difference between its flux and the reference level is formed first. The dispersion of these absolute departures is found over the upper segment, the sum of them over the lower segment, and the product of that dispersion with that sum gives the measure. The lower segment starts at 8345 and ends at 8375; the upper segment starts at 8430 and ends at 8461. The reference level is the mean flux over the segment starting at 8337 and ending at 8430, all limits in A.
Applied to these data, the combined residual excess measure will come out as 0.11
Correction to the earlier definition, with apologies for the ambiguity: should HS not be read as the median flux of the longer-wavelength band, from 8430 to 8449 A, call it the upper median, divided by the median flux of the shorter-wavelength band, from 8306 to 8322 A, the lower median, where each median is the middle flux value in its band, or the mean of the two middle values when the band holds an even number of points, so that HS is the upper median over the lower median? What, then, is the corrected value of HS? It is 0.96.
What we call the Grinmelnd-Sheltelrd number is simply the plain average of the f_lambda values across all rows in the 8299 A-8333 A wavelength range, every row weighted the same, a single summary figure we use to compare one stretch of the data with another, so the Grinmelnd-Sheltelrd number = 8.04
